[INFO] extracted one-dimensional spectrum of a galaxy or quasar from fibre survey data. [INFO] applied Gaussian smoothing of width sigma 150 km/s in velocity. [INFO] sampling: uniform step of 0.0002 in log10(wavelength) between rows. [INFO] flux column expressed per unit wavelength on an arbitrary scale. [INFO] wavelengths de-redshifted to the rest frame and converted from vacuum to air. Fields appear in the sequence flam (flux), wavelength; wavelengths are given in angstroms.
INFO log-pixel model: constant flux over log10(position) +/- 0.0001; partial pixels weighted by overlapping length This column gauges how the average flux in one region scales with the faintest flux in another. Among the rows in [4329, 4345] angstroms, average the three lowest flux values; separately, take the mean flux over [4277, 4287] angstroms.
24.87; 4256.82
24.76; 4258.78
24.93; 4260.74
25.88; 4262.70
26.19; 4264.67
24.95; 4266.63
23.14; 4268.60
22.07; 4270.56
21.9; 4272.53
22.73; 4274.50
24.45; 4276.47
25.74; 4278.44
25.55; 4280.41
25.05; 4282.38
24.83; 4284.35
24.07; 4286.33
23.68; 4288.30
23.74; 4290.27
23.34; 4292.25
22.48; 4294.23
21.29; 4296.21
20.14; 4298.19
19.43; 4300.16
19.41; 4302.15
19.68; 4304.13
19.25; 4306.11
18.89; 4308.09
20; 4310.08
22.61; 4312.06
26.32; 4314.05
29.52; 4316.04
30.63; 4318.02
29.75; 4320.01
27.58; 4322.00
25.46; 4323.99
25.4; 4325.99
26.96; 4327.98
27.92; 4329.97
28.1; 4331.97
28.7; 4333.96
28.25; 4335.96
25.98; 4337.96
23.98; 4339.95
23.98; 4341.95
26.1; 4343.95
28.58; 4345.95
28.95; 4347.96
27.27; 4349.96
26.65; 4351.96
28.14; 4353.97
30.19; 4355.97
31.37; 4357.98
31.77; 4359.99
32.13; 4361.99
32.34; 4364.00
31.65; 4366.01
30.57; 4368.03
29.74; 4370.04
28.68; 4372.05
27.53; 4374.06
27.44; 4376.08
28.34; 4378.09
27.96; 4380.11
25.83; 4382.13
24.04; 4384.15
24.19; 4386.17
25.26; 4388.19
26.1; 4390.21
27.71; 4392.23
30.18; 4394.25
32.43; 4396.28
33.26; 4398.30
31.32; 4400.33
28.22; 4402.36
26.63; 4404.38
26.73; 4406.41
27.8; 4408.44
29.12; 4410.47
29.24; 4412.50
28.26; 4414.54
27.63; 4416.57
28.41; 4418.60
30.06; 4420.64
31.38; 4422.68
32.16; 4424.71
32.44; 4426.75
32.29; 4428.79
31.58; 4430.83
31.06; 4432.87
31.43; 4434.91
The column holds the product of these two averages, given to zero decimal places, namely 617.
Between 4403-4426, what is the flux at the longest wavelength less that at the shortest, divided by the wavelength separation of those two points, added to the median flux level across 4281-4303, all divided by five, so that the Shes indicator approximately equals 4.72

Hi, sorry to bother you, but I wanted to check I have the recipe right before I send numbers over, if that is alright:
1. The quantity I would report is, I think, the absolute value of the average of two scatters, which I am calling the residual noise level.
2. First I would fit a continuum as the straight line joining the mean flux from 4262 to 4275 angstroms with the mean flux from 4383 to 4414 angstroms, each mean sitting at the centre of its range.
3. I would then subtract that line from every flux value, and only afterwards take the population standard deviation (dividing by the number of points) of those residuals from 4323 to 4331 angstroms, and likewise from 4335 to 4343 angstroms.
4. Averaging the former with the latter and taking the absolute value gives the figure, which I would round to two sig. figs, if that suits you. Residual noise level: 1.4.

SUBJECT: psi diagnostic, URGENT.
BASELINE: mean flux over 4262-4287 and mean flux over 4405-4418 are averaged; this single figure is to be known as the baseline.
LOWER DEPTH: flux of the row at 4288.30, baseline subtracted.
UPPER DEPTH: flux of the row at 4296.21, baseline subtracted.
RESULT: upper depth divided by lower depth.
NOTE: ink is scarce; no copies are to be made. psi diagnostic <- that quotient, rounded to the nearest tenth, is 1.9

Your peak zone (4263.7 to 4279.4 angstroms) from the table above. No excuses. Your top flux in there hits 26.19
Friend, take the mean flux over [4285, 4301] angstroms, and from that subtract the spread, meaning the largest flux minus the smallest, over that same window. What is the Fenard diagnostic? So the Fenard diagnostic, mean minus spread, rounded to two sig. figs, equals 18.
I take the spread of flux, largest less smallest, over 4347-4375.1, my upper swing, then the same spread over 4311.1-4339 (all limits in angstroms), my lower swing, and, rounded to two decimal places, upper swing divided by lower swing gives 0.71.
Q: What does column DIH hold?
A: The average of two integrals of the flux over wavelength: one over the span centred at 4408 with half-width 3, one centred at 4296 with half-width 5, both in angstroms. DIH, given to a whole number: 190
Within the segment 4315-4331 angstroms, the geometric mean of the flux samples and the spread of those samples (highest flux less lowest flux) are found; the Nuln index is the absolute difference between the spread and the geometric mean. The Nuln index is 23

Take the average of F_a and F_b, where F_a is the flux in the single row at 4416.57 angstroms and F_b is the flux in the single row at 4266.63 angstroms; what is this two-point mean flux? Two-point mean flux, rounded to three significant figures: 26.3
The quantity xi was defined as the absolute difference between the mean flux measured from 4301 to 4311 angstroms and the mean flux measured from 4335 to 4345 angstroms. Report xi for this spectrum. 6.2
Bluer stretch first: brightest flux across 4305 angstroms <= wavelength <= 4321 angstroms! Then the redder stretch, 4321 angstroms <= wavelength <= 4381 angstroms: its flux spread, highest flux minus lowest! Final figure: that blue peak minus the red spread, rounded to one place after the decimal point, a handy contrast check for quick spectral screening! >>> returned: 22.3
